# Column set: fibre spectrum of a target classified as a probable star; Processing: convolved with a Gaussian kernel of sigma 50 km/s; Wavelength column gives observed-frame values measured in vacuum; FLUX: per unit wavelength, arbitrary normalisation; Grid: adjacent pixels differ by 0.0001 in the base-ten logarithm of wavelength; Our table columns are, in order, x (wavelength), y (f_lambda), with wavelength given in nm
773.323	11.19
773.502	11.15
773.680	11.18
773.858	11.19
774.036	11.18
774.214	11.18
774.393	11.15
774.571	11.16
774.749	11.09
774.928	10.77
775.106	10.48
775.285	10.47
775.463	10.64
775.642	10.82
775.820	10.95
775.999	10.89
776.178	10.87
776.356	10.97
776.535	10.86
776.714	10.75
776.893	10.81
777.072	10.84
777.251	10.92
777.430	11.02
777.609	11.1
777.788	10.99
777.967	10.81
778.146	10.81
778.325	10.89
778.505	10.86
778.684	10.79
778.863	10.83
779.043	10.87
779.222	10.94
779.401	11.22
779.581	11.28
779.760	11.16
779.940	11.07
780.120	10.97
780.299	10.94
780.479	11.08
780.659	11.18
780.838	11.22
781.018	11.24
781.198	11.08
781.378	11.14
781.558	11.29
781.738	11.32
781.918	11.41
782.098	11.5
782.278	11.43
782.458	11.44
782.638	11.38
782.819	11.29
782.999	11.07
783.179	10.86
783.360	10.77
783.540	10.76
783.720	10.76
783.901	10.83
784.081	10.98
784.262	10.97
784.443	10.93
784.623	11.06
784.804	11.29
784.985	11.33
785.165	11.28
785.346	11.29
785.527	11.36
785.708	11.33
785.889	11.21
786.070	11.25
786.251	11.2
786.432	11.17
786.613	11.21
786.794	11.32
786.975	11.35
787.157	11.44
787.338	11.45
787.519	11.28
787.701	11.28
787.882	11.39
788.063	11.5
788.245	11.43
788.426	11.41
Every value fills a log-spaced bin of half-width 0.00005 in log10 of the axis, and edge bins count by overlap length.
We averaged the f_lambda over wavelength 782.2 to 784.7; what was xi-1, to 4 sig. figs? 11.04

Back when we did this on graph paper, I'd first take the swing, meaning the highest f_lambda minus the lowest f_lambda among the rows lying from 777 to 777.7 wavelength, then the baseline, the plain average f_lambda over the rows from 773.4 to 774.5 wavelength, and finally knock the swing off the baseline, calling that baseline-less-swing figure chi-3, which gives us 10.91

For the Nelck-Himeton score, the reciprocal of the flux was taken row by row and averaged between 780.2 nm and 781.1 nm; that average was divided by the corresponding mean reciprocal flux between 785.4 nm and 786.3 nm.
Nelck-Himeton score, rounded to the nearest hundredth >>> 1.01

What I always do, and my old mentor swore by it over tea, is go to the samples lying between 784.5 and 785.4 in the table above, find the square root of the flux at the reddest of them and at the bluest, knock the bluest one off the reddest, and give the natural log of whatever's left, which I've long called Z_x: -3.4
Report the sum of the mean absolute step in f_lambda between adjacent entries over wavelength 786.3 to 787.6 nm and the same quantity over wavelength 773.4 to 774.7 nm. 0.090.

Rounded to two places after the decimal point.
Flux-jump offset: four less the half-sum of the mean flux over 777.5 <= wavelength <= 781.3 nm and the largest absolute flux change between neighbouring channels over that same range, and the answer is -1.65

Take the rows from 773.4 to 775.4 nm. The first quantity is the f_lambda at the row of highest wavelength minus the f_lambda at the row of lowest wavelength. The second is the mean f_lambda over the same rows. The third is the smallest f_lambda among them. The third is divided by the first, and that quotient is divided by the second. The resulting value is -1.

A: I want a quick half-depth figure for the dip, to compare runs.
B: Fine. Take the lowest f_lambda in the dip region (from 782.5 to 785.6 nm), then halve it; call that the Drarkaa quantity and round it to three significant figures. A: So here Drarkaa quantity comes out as 5.38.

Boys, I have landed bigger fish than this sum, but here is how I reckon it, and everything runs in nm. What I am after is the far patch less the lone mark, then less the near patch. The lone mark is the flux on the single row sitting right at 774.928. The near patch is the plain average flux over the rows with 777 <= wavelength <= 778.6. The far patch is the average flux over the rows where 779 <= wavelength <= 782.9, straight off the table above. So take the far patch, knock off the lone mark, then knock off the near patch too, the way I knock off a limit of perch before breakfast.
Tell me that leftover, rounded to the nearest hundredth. -10.48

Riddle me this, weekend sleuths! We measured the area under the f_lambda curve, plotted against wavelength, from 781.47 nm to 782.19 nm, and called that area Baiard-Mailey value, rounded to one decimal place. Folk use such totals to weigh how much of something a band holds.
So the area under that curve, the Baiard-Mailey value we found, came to 8.2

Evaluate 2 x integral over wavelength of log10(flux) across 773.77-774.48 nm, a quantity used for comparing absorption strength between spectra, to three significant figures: 1.49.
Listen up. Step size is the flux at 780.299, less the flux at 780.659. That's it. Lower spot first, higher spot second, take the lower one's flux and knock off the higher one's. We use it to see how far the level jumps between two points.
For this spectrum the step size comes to -0.24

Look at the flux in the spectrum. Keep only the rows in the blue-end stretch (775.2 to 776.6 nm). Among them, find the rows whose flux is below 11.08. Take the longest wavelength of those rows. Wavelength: 776.535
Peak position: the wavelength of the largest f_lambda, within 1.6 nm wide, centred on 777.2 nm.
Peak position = 777.609 nm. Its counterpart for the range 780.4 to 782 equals 781.918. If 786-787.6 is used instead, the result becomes 787.338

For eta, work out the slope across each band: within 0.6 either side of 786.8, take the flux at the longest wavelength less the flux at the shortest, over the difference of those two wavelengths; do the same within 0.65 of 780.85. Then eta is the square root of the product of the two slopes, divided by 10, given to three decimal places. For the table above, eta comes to 0.021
